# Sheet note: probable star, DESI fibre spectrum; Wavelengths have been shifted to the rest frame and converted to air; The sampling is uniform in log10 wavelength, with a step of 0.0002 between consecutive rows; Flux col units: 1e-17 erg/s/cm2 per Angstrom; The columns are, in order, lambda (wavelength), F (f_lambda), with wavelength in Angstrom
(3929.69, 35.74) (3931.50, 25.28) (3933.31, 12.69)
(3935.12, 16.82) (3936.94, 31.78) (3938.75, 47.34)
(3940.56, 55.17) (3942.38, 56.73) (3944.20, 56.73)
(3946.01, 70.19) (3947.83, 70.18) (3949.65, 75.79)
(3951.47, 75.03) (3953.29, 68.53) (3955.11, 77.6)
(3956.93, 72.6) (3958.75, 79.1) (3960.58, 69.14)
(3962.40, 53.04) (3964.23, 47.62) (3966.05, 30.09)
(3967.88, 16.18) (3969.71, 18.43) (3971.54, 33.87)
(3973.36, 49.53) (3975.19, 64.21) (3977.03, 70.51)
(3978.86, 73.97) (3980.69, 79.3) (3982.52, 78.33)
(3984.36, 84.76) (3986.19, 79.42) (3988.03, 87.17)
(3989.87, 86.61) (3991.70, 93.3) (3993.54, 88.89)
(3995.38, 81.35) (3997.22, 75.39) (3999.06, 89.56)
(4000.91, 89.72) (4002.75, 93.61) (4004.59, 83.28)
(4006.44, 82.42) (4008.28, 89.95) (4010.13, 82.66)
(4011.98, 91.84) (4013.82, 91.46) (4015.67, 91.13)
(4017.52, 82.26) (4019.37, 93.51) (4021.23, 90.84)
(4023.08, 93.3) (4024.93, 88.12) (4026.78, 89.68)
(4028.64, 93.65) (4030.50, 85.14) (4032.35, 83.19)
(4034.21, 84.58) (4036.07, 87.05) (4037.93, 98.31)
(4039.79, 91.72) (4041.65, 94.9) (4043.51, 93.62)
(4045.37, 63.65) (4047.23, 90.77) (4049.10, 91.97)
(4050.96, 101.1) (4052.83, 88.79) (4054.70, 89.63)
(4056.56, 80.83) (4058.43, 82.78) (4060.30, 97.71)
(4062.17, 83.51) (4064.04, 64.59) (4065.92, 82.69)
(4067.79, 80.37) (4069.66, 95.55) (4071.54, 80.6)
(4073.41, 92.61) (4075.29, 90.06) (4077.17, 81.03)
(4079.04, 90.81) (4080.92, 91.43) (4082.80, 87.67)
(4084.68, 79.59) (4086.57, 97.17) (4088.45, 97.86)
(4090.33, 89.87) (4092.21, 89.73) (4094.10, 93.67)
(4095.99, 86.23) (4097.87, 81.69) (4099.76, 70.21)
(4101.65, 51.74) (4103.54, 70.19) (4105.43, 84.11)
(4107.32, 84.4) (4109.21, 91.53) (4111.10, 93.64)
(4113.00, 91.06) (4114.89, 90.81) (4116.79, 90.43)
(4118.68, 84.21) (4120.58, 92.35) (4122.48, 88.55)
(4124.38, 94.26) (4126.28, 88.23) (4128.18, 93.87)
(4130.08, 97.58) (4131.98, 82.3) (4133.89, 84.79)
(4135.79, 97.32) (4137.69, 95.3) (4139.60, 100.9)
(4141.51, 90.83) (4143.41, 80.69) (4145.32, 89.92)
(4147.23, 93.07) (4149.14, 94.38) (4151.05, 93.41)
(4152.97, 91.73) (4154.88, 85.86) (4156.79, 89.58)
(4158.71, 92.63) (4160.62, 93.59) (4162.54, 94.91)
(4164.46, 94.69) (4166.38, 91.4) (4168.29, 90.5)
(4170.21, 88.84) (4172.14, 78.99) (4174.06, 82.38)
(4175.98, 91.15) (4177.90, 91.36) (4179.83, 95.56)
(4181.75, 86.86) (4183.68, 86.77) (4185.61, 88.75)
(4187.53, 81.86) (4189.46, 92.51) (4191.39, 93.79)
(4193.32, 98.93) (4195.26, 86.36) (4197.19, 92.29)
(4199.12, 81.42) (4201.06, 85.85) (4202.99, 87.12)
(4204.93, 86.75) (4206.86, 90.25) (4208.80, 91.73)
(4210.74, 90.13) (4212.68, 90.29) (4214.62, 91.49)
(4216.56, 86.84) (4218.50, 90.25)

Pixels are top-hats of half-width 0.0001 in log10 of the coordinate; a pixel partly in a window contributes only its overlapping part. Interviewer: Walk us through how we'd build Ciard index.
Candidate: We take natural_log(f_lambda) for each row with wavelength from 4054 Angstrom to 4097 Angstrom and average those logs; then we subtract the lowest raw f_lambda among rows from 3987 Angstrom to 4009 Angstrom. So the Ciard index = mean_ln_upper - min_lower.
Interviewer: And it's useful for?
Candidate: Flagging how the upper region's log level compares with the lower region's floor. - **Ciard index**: -71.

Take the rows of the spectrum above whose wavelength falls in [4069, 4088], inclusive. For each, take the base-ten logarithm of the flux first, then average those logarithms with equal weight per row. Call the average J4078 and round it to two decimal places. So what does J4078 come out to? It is 1.95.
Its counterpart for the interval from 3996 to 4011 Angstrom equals 1.93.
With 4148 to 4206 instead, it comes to 1.95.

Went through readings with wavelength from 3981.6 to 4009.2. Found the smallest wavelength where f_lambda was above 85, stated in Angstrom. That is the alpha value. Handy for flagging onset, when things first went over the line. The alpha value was 3988.03 Angstrom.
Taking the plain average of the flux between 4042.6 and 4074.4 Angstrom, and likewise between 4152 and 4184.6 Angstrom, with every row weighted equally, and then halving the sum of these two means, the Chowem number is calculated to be 88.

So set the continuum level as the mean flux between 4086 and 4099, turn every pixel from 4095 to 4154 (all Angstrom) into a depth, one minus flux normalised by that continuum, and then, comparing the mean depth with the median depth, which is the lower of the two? 0.00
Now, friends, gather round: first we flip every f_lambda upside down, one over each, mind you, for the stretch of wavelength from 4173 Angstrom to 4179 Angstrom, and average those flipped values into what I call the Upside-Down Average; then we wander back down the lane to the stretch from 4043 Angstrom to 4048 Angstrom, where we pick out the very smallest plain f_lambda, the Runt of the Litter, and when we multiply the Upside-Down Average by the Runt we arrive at 0.72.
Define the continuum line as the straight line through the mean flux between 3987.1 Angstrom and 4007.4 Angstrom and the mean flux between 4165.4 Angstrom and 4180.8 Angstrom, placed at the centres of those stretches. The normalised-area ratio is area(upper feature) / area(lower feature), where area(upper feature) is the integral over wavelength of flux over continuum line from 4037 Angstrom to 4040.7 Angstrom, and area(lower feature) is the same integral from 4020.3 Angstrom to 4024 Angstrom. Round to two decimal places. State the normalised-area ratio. 1.03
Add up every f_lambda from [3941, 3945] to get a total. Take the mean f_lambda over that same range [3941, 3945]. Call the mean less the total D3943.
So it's -57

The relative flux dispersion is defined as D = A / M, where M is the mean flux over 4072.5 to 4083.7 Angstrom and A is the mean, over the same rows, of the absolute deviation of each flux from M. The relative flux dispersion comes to 0.034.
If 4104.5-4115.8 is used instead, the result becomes 0.037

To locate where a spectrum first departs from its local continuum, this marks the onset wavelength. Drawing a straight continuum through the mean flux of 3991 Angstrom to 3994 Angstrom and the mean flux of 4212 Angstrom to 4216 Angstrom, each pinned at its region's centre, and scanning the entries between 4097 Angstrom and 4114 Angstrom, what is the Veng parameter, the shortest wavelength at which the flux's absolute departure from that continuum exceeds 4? 4097.87 Angstrom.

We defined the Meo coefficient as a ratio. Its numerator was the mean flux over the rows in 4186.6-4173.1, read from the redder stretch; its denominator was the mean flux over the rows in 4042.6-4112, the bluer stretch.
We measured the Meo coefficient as 1.04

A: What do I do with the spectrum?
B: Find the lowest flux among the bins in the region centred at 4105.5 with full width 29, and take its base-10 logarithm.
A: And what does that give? 1.71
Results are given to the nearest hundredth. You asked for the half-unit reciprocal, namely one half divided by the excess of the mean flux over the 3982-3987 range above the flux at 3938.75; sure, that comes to 0.01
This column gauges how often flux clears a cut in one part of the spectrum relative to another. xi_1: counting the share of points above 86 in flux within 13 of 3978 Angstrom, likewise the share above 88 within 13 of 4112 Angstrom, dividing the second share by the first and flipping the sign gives -4.00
